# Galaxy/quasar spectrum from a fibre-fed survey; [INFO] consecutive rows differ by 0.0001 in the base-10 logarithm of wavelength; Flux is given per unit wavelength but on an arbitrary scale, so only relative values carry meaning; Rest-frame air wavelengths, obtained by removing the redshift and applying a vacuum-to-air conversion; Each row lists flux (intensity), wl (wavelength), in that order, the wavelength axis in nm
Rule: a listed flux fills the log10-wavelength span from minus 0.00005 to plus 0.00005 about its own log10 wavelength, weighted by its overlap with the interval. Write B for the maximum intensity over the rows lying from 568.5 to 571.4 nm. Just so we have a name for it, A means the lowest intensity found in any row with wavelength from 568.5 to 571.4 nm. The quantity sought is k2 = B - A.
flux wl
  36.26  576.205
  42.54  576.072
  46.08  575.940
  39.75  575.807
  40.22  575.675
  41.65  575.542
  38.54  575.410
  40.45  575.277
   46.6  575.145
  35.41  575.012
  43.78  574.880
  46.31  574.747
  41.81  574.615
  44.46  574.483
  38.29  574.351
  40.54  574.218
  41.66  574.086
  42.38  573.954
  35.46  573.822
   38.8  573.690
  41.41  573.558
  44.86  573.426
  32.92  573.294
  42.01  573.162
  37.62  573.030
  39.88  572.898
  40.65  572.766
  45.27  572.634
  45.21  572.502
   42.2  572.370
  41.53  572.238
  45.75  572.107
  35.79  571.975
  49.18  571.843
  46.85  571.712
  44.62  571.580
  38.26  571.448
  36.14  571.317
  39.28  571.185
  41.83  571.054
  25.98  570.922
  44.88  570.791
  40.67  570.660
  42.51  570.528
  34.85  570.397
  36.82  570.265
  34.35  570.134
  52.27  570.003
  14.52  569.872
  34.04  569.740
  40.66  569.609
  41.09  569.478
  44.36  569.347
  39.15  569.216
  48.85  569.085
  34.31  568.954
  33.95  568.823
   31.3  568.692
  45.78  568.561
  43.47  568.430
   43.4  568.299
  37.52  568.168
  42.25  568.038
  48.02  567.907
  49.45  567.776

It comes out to 38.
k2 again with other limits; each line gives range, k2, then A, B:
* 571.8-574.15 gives 16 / 32.92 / 49.18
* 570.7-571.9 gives 23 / 25.98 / 49.18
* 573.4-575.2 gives 11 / 35.41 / 46.6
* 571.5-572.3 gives 13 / 35.79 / 49.18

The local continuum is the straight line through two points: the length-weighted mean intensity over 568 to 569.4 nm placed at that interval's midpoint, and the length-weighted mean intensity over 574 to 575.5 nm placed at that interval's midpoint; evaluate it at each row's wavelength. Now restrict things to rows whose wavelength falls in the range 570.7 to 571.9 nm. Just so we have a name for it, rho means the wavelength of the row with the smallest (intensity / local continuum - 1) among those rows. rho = 570.922 nm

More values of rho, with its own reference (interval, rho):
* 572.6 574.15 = 573.294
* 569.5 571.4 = 569.872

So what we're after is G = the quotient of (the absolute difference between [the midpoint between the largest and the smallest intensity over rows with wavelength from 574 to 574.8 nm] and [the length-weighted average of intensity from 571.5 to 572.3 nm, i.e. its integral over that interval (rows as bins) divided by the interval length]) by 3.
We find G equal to 0.5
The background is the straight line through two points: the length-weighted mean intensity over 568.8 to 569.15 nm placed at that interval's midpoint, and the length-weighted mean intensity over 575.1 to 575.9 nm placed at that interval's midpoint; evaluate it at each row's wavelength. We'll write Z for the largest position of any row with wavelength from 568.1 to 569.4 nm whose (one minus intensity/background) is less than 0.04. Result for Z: 569.347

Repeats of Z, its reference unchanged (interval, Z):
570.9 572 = 571.843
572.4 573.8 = 573.558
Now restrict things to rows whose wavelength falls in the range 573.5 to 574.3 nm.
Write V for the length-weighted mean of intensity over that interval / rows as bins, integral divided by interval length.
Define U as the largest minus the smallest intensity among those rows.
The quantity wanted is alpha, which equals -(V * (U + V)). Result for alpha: -1876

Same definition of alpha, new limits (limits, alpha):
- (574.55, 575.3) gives -2282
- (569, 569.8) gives -2314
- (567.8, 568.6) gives -2362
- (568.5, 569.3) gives -2204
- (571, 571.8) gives -2158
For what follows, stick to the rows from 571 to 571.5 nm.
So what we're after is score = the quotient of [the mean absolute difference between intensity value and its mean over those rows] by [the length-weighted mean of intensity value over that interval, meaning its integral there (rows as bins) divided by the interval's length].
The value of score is 0.043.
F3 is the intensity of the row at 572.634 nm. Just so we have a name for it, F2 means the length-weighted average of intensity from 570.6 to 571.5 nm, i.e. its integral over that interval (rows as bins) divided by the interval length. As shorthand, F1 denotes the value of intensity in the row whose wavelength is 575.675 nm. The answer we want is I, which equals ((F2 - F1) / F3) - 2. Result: -2.05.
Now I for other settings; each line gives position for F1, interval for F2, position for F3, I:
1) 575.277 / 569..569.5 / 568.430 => -1.94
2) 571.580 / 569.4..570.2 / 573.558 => -2.20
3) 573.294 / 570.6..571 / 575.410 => -1.89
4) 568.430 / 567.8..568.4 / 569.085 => -2.00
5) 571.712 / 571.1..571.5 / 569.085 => -2.18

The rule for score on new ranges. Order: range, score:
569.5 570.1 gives 0.310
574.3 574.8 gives 0.062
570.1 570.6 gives 0.072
